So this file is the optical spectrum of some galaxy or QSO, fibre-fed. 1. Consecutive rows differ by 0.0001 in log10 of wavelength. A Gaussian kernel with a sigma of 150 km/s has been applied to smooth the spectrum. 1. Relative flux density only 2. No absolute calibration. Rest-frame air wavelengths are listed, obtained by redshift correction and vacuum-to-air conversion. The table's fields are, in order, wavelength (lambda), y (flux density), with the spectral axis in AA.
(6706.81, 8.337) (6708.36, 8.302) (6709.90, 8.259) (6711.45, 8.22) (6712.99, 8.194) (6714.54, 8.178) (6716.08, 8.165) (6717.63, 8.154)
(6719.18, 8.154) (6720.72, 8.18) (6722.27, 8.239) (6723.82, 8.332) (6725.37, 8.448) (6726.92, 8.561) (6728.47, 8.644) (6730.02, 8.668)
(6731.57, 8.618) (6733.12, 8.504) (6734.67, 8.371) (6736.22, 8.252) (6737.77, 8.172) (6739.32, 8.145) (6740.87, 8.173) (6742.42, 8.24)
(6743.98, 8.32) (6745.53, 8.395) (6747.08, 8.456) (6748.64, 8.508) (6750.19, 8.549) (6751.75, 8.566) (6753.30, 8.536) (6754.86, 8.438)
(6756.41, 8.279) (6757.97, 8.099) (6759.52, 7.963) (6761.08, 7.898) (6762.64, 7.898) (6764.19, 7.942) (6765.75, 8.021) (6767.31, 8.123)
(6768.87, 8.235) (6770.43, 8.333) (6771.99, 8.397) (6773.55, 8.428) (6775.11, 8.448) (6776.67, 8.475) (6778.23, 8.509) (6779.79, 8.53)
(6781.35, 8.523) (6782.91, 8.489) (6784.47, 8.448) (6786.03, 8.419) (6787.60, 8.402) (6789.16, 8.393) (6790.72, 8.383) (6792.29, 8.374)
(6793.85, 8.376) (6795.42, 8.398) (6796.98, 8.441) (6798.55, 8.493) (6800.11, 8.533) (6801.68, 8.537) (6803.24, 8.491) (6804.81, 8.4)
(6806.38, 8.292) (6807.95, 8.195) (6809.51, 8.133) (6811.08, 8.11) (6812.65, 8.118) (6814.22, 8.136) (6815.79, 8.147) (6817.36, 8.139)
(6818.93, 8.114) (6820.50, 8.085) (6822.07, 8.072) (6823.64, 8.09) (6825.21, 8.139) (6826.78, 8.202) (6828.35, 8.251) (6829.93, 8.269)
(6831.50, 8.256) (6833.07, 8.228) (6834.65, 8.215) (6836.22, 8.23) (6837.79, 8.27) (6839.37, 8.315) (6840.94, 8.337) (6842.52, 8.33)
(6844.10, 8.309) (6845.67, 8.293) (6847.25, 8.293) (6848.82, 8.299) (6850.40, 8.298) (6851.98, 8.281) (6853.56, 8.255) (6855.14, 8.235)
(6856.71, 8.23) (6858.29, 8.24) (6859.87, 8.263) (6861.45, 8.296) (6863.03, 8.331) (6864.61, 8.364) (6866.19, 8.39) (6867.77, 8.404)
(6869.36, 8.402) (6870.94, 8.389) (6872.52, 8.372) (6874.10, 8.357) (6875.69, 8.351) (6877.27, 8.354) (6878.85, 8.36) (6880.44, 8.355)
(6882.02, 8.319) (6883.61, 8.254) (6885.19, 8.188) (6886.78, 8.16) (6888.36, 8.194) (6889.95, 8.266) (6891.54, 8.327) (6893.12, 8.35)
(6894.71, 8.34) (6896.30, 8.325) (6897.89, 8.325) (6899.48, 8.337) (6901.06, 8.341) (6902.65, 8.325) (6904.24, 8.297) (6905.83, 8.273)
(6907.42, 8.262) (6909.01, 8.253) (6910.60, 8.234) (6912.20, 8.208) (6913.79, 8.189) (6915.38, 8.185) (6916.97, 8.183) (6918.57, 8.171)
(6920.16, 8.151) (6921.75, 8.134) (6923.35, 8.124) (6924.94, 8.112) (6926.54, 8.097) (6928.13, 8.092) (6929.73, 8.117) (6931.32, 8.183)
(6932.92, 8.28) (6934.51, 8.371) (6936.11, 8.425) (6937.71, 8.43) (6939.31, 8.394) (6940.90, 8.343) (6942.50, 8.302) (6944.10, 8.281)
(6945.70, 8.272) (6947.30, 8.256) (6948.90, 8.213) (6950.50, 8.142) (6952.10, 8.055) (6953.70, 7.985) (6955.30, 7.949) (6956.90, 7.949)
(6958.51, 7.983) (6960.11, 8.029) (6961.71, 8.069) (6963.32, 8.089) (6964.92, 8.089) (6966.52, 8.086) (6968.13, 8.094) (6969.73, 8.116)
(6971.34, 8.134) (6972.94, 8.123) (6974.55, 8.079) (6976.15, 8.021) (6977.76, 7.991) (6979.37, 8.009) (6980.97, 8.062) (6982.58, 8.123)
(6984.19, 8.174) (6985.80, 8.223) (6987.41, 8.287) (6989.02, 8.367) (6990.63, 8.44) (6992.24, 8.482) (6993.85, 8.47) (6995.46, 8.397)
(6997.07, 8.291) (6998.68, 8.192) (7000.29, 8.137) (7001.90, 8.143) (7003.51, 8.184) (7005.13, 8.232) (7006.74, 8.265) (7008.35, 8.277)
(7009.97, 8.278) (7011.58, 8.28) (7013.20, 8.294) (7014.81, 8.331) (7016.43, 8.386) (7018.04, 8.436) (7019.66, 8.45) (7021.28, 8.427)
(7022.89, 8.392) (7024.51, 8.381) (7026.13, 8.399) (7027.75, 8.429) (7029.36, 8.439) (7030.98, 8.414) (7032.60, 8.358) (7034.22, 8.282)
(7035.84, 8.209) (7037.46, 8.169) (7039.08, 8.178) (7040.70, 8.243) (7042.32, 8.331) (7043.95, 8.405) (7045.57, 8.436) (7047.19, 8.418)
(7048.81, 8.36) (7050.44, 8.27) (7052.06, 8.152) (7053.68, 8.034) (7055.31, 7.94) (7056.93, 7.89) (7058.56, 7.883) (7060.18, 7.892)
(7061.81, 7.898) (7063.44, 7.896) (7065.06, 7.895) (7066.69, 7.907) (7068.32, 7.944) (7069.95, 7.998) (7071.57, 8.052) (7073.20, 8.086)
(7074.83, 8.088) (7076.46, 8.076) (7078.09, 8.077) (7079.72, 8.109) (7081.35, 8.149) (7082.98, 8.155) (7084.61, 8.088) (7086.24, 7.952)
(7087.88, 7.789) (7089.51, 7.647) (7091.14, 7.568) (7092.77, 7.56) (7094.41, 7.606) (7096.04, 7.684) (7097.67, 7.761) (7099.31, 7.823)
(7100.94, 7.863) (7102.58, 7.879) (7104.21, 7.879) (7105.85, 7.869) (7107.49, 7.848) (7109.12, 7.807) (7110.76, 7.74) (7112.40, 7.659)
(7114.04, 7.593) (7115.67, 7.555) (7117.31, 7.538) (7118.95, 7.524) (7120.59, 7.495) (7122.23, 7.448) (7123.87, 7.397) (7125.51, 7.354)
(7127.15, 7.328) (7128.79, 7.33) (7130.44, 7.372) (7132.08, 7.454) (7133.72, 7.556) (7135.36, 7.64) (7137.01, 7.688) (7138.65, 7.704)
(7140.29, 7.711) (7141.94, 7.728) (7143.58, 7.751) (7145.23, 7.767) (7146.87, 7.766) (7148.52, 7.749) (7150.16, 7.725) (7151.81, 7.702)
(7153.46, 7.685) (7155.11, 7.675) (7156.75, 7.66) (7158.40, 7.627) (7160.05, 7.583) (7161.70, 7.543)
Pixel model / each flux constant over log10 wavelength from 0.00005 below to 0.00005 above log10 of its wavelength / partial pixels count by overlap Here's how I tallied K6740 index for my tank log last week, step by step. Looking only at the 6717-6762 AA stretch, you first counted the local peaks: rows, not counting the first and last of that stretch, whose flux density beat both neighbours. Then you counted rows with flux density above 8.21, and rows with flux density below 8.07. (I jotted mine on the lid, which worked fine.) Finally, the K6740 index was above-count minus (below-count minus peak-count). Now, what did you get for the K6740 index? 20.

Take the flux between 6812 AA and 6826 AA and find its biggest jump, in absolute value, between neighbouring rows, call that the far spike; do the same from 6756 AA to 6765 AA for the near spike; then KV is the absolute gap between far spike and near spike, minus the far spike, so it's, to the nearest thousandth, 0.082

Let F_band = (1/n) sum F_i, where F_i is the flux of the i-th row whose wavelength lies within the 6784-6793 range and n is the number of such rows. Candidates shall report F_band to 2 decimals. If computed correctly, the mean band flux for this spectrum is 8.40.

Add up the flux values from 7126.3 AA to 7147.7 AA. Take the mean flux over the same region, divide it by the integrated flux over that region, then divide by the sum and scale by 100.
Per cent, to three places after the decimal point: 0.047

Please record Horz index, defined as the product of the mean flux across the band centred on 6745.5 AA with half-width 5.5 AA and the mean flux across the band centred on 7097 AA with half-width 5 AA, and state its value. 64.6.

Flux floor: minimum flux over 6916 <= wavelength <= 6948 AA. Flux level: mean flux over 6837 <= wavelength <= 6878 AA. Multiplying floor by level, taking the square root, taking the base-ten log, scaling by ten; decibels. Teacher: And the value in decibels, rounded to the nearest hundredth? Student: 9.14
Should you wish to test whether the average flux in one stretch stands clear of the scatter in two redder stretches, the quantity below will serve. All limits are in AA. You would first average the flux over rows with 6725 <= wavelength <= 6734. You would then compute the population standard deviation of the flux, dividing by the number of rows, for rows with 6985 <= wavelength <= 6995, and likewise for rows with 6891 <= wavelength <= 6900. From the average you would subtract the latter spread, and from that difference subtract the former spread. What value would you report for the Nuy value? 8.47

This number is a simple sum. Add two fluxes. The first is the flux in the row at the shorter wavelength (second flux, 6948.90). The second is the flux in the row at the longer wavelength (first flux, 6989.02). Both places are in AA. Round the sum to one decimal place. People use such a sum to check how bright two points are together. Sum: 16.6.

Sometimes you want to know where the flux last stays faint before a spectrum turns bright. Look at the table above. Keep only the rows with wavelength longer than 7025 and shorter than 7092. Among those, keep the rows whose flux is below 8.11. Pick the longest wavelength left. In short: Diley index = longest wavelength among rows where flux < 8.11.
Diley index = 7091.14 AA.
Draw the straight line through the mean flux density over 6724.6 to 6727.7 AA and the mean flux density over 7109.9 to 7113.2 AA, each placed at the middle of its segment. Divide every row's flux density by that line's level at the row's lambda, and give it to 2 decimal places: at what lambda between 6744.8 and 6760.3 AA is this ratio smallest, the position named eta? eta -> 6759.52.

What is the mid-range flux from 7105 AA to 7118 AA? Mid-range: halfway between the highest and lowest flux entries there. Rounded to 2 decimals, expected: 7.70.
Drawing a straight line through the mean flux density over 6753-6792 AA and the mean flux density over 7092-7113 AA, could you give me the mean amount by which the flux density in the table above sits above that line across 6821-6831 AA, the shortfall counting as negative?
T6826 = 0.0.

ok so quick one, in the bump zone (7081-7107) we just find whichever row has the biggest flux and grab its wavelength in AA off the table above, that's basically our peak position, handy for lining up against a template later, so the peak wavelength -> 7082.98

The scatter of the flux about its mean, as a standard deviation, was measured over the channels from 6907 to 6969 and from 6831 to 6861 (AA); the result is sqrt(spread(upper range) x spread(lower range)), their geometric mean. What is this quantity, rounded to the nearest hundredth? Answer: 0.07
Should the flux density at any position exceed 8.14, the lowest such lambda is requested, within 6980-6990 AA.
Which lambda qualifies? 6984.19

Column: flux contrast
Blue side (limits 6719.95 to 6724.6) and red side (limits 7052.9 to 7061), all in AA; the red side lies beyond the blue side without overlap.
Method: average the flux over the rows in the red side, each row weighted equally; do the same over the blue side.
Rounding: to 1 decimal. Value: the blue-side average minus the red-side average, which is 0.3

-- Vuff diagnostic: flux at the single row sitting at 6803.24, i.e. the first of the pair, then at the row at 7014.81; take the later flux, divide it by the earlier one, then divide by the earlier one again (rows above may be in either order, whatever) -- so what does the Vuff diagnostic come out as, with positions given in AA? 0.116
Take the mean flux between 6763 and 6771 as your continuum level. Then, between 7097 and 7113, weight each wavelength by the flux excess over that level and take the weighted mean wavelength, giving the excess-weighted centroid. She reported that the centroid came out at 7105.5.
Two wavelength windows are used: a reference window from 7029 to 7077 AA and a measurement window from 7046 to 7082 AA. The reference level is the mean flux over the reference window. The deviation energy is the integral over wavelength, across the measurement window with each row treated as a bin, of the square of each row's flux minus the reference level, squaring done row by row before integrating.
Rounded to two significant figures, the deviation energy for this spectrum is 1.1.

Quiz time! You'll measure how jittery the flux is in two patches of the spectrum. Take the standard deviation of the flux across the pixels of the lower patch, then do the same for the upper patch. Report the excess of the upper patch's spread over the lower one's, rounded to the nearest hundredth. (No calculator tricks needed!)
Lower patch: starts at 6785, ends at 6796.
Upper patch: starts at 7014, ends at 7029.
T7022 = 0.02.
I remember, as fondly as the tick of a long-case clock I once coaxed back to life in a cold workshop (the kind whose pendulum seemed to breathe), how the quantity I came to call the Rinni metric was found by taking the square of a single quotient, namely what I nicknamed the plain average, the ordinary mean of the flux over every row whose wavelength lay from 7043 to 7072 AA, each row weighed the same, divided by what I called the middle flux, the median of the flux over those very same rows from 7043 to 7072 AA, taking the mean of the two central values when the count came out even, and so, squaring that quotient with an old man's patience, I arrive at 1.03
